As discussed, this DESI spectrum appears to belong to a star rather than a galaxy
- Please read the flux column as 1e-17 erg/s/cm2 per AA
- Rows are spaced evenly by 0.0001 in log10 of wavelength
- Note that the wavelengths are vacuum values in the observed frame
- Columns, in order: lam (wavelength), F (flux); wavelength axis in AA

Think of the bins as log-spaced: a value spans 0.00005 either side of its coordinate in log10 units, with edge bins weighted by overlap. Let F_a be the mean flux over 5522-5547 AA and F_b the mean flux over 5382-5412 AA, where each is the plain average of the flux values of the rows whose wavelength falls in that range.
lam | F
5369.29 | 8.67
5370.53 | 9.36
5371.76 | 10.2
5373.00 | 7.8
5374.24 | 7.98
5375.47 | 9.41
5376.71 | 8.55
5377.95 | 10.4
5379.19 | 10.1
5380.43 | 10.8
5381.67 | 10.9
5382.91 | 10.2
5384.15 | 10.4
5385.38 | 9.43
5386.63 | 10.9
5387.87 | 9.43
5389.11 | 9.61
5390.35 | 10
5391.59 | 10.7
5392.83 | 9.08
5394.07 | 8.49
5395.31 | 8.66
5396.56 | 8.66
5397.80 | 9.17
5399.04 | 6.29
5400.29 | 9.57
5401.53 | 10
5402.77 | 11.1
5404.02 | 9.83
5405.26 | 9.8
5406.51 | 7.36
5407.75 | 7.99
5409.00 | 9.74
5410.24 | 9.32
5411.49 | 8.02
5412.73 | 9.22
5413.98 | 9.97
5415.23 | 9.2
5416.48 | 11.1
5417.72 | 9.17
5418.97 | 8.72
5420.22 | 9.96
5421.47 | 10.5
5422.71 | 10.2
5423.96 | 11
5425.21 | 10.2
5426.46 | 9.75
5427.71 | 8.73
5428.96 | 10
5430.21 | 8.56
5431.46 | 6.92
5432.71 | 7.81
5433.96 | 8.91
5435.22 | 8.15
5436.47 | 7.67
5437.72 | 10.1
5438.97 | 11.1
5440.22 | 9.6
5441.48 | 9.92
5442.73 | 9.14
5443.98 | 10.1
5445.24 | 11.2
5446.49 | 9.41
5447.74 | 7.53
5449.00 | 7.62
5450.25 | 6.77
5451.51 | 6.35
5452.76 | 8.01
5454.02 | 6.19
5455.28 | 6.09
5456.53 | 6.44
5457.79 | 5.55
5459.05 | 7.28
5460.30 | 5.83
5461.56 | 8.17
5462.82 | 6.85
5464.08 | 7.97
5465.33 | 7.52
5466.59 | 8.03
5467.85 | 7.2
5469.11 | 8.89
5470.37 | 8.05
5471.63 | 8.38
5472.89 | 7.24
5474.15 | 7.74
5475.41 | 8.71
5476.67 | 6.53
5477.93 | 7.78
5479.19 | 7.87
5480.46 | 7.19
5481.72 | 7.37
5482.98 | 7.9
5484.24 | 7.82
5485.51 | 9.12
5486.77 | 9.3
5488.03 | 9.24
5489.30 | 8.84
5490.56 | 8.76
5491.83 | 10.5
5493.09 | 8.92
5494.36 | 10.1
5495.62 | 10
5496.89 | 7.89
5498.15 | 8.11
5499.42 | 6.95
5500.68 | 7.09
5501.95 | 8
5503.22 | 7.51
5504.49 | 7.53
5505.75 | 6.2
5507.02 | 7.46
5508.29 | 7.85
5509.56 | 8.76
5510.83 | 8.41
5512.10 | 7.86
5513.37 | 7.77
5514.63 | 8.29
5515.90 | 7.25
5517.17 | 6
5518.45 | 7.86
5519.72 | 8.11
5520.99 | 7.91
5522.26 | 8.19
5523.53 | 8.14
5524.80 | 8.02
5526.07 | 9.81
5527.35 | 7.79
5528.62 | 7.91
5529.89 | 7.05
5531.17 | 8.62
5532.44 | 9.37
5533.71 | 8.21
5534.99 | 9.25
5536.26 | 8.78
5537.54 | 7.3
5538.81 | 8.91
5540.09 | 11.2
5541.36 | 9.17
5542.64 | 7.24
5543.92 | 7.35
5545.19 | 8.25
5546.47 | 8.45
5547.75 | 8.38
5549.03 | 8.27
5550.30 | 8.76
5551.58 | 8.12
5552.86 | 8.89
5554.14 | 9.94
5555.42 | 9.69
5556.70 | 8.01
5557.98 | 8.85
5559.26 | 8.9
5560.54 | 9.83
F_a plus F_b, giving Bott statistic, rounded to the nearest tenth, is 17.8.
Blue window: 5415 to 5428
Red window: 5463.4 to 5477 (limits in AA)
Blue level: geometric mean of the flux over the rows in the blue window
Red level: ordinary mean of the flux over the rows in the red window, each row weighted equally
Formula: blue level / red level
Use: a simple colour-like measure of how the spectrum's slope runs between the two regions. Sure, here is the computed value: 1.25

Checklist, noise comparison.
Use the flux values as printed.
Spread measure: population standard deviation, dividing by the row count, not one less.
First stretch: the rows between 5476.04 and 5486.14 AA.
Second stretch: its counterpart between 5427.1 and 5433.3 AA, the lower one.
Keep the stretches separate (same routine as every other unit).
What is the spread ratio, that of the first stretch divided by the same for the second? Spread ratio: 0.68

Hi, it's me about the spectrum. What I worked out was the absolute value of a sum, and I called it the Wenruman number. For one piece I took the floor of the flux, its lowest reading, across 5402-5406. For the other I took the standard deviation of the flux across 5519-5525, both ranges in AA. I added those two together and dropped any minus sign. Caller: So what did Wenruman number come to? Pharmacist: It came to 9.9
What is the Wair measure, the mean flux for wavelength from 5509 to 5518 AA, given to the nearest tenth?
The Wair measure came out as 7.8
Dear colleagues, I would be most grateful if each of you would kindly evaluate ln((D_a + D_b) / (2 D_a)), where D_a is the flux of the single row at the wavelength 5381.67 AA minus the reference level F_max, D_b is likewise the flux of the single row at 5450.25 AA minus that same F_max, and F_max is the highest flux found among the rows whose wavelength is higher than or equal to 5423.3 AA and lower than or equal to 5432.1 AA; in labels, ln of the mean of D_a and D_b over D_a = 3.08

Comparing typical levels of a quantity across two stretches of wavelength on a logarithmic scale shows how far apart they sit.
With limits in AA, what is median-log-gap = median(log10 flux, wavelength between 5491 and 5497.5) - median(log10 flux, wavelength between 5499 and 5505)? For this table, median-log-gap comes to 0.12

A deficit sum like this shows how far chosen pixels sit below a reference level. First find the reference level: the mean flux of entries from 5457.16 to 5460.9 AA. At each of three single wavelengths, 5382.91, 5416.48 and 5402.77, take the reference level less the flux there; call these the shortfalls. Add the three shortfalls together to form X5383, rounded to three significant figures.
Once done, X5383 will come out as -13.7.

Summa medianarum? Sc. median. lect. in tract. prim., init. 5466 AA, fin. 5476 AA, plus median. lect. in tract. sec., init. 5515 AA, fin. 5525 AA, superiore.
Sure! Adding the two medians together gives 16.0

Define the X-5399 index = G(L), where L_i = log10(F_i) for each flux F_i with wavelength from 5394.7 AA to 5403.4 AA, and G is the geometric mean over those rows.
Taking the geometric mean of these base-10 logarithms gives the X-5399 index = 0.95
